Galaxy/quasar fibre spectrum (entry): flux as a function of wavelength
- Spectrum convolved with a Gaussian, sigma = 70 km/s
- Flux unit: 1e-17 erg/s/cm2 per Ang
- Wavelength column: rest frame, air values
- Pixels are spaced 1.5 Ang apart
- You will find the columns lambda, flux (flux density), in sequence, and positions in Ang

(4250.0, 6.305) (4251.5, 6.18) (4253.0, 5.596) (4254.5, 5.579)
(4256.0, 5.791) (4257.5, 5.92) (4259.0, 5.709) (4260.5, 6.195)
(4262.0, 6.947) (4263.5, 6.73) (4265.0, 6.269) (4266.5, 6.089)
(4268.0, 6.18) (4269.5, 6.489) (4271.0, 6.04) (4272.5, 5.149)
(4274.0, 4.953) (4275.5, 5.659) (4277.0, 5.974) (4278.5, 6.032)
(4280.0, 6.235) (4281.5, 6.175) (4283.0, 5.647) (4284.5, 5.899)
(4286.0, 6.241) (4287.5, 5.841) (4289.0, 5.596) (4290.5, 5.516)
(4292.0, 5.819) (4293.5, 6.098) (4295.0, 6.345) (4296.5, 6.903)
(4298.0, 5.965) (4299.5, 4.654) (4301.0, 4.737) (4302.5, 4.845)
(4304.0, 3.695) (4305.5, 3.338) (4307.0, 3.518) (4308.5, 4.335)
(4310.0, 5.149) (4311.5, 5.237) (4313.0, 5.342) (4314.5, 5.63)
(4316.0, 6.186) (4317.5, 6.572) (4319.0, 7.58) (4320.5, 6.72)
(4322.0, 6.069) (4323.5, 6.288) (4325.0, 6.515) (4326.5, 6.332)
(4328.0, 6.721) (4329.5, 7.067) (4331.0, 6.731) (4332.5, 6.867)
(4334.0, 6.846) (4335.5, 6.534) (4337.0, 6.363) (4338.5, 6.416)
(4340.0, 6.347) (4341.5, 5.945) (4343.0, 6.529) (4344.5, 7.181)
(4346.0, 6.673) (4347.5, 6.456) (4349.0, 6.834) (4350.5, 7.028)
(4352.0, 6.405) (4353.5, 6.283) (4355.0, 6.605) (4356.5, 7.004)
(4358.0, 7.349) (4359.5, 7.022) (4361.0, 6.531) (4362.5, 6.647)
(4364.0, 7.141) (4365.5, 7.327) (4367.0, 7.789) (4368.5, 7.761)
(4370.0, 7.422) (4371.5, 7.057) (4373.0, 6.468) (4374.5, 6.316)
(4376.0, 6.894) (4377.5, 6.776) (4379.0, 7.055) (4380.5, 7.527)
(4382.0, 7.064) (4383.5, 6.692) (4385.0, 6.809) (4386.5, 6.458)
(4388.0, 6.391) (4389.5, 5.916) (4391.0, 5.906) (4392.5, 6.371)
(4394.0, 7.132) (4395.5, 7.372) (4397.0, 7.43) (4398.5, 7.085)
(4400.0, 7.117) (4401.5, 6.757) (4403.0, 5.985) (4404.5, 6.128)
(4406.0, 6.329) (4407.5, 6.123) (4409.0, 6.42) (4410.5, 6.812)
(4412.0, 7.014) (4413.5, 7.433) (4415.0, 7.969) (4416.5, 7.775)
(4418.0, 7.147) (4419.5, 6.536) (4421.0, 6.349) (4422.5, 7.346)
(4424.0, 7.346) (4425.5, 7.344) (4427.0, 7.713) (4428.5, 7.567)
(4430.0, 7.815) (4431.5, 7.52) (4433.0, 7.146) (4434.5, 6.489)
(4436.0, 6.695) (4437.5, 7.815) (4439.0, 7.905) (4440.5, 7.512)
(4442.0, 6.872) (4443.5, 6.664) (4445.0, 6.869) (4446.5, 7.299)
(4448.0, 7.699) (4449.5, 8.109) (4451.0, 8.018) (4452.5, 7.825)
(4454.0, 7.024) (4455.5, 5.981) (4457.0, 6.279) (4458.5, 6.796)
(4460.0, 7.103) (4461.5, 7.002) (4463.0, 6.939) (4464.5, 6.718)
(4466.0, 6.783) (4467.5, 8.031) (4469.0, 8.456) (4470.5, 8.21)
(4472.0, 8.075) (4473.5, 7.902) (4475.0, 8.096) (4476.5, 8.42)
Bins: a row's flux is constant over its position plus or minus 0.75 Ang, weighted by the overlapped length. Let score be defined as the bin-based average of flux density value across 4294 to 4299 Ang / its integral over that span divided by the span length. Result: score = 6.3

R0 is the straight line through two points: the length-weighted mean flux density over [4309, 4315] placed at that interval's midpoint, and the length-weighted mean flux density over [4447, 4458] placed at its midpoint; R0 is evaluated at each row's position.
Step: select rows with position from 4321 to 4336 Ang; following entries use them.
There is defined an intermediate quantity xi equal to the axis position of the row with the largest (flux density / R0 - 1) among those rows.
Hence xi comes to 4329.5 Ang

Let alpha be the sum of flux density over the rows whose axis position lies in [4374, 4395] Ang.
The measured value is 93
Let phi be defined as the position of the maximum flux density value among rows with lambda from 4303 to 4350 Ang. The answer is 4319.0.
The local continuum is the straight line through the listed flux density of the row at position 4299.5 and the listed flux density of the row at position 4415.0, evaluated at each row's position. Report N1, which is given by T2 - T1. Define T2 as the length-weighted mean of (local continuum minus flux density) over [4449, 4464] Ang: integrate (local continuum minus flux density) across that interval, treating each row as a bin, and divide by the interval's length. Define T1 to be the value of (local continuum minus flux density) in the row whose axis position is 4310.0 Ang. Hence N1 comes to 2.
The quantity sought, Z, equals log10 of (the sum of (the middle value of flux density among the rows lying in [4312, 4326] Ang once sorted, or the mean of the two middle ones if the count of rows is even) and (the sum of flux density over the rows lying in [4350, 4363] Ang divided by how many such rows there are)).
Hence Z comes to 1.12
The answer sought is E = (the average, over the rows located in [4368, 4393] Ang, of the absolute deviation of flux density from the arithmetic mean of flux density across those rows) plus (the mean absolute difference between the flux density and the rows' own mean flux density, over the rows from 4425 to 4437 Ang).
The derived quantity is 0.80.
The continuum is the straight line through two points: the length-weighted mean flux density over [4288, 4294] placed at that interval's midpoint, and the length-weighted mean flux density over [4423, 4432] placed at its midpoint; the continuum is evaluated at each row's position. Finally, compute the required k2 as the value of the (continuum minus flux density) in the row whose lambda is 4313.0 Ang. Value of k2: 0.7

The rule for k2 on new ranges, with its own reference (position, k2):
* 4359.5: -0.4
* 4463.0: 1.1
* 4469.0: -0.4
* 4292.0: -0.1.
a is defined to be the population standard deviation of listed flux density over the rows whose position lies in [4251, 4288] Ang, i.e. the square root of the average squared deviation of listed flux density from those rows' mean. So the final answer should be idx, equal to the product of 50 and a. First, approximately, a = 0.43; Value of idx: 21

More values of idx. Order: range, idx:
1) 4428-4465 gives 28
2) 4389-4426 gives 30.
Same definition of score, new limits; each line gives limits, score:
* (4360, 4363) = 6.6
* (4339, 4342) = 6.2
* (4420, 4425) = 7.0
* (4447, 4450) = 7.8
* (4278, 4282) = 6.2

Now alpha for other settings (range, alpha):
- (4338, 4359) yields 93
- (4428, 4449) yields 102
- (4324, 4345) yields 92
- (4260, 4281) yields 85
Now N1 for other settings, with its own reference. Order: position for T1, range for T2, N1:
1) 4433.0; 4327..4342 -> -2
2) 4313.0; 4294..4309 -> 0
